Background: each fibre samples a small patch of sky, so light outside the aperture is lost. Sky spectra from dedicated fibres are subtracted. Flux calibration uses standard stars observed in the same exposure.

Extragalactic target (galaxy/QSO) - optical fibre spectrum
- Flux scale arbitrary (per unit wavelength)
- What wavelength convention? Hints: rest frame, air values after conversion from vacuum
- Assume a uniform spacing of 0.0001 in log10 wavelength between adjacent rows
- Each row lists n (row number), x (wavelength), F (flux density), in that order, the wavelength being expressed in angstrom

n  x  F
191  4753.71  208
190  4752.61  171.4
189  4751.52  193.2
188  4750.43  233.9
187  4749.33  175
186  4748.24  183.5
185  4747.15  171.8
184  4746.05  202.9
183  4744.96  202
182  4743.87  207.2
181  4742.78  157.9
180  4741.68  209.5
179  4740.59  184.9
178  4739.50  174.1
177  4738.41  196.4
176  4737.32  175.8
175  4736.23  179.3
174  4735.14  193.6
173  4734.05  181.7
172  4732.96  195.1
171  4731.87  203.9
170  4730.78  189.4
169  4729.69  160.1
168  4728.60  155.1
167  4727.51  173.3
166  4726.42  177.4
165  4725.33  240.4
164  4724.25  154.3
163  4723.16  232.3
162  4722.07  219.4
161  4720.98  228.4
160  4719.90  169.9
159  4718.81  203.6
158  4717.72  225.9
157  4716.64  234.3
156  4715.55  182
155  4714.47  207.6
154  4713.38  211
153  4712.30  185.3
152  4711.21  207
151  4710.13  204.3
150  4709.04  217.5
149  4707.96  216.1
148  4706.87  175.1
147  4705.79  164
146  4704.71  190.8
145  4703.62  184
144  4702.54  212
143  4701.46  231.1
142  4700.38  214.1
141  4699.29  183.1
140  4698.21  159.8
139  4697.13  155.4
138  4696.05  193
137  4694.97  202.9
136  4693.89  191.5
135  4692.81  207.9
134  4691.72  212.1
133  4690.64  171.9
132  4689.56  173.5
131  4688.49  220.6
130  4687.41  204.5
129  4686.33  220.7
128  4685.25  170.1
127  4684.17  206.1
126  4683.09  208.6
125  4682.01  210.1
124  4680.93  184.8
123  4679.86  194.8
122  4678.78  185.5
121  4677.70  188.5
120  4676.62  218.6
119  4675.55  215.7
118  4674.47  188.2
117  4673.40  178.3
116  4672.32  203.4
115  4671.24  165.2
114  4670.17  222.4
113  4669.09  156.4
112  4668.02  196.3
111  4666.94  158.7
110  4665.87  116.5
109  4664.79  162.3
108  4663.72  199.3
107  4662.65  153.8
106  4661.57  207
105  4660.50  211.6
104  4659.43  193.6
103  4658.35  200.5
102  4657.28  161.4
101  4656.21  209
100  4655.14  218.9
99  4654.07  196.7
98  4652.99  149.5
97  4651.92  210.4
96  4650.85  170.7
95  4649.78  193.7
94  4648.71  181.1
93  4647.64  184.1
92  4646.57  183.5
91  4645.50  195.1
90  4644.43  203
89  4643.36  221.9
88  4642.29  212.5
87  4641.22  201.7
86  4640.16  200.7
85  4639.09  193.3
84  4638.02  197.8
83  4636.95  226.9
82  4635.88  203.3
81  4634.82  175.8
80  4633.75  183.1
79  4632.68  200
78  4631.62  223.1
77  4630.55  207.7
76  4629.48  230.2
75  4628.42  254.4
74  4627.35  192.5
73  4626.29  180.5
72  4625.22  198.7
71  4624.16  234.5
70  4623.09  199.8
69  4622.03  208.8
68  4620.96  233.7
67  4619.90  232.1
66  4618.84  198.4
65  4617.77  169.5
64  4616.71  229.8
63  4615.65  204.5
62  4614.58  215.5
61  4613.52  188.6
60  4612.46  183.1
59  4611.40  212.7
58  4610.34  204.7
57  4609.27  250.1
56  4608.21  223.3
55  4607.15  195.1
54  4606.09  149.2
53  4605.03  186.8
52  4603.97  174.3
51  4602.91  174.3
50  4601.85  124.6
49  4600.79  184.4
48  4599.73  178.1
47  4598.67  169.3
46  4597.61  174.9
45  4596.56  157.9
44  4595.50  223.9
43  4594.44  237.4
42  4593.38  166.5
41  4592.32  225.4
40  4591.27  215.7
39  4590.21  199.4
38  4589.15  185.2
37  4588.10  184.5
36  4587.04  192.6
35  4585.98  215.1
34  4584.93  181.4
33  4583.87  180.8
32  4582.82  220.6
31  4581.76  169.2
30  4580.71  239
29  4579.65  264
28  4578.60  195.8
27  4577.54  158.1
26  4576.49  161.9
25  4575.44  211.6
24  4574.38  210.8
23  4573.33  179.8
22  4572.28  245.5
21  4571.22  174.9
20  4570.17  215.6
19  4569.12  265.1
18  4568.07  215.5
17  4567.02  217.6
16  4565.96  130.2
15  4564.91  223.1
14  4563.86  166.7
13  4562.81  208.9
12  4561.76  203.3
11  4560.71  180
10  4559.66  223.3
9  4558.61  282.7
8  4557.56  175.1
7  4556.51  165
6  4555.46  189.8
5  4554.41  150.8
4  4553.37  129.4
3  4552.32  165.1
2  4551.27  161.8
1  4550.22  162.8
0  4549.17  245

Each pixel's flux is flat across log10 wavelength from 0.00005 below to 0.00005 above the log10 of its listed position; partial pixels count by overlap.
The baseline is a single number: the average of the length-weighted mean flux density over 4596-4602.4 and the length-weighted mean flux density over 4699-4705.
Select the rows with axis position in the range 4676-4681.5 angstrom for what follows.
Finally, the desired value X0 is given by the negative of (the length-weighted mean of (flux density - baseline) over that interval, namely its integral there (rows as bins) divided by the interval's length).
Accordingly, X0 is -10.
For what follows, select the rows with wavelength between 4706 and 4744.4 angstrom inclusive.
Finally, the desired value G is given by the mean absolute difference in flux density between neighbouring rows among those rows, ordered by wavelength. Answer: 25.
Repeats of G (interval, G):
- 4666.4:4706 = 23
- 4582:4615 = 26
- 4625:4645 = 19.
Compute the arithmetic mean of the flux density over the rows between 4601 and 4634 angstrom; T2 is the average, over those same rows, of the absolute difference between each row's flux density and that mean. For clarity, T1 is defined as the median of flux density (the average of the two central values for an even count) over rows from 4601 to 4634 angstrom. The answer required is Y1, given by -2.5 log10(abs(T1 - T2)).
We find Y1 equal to -5.63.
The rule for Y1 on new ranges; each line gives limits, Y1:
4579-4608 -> -5.51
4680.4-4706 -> -5.64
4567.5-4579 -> -5.66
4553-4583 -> -5.59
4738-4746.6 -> -5.67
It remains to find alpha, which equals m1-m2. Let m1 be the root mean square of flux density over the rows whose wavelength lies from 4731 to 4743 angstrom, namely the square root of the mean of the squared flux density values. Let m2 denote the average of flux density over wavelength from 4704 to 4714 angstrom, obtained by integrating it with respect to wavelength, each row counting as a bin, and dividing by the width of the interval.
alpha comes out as -9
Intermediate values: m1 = 187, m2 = 197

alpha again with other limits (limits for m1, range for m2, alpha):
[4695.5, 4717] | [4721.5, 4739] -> 8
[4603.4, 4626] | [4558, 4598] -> 3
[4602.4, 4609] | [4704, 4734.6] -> -11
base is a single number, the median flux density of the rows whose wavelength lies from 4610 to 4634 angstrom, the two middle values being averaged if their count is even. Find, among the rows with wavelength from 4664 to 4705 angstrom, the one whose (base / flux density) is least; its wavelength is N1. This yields 4701.46 angstrom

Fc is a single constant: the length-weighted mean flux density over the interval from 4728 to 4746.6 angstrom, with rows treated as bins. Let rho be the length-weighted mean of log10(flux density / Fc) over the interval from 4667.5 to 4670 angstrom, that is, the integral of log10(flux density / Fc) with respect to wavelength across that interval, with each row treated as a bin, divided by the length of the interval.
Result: -0.01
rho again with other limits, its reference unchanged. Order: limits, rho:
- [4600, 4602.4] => -0.08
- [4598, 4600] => -0.03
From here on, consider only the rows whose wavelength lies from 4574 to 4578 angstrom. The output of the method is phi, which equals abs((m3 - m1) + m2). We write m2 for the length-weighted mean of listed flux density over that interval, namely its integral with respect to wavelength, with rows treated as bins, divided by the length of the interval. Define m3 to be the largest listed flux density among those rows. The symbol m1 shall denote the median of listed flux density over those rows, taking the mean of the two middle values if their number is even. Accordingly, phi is 210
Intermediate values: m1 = 186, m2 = 185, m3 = 211.6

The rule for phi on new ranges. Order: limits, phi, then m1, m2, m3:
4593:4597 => 240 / 195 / 198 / 237.4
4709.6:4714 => 207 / 206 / 202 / 211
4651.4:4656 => 210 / 204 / 195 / 218.9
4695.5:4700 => 196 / 171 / 174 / 193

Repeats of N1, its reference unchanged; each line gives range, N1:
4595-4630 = 4628.42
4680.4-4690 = 4686.33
